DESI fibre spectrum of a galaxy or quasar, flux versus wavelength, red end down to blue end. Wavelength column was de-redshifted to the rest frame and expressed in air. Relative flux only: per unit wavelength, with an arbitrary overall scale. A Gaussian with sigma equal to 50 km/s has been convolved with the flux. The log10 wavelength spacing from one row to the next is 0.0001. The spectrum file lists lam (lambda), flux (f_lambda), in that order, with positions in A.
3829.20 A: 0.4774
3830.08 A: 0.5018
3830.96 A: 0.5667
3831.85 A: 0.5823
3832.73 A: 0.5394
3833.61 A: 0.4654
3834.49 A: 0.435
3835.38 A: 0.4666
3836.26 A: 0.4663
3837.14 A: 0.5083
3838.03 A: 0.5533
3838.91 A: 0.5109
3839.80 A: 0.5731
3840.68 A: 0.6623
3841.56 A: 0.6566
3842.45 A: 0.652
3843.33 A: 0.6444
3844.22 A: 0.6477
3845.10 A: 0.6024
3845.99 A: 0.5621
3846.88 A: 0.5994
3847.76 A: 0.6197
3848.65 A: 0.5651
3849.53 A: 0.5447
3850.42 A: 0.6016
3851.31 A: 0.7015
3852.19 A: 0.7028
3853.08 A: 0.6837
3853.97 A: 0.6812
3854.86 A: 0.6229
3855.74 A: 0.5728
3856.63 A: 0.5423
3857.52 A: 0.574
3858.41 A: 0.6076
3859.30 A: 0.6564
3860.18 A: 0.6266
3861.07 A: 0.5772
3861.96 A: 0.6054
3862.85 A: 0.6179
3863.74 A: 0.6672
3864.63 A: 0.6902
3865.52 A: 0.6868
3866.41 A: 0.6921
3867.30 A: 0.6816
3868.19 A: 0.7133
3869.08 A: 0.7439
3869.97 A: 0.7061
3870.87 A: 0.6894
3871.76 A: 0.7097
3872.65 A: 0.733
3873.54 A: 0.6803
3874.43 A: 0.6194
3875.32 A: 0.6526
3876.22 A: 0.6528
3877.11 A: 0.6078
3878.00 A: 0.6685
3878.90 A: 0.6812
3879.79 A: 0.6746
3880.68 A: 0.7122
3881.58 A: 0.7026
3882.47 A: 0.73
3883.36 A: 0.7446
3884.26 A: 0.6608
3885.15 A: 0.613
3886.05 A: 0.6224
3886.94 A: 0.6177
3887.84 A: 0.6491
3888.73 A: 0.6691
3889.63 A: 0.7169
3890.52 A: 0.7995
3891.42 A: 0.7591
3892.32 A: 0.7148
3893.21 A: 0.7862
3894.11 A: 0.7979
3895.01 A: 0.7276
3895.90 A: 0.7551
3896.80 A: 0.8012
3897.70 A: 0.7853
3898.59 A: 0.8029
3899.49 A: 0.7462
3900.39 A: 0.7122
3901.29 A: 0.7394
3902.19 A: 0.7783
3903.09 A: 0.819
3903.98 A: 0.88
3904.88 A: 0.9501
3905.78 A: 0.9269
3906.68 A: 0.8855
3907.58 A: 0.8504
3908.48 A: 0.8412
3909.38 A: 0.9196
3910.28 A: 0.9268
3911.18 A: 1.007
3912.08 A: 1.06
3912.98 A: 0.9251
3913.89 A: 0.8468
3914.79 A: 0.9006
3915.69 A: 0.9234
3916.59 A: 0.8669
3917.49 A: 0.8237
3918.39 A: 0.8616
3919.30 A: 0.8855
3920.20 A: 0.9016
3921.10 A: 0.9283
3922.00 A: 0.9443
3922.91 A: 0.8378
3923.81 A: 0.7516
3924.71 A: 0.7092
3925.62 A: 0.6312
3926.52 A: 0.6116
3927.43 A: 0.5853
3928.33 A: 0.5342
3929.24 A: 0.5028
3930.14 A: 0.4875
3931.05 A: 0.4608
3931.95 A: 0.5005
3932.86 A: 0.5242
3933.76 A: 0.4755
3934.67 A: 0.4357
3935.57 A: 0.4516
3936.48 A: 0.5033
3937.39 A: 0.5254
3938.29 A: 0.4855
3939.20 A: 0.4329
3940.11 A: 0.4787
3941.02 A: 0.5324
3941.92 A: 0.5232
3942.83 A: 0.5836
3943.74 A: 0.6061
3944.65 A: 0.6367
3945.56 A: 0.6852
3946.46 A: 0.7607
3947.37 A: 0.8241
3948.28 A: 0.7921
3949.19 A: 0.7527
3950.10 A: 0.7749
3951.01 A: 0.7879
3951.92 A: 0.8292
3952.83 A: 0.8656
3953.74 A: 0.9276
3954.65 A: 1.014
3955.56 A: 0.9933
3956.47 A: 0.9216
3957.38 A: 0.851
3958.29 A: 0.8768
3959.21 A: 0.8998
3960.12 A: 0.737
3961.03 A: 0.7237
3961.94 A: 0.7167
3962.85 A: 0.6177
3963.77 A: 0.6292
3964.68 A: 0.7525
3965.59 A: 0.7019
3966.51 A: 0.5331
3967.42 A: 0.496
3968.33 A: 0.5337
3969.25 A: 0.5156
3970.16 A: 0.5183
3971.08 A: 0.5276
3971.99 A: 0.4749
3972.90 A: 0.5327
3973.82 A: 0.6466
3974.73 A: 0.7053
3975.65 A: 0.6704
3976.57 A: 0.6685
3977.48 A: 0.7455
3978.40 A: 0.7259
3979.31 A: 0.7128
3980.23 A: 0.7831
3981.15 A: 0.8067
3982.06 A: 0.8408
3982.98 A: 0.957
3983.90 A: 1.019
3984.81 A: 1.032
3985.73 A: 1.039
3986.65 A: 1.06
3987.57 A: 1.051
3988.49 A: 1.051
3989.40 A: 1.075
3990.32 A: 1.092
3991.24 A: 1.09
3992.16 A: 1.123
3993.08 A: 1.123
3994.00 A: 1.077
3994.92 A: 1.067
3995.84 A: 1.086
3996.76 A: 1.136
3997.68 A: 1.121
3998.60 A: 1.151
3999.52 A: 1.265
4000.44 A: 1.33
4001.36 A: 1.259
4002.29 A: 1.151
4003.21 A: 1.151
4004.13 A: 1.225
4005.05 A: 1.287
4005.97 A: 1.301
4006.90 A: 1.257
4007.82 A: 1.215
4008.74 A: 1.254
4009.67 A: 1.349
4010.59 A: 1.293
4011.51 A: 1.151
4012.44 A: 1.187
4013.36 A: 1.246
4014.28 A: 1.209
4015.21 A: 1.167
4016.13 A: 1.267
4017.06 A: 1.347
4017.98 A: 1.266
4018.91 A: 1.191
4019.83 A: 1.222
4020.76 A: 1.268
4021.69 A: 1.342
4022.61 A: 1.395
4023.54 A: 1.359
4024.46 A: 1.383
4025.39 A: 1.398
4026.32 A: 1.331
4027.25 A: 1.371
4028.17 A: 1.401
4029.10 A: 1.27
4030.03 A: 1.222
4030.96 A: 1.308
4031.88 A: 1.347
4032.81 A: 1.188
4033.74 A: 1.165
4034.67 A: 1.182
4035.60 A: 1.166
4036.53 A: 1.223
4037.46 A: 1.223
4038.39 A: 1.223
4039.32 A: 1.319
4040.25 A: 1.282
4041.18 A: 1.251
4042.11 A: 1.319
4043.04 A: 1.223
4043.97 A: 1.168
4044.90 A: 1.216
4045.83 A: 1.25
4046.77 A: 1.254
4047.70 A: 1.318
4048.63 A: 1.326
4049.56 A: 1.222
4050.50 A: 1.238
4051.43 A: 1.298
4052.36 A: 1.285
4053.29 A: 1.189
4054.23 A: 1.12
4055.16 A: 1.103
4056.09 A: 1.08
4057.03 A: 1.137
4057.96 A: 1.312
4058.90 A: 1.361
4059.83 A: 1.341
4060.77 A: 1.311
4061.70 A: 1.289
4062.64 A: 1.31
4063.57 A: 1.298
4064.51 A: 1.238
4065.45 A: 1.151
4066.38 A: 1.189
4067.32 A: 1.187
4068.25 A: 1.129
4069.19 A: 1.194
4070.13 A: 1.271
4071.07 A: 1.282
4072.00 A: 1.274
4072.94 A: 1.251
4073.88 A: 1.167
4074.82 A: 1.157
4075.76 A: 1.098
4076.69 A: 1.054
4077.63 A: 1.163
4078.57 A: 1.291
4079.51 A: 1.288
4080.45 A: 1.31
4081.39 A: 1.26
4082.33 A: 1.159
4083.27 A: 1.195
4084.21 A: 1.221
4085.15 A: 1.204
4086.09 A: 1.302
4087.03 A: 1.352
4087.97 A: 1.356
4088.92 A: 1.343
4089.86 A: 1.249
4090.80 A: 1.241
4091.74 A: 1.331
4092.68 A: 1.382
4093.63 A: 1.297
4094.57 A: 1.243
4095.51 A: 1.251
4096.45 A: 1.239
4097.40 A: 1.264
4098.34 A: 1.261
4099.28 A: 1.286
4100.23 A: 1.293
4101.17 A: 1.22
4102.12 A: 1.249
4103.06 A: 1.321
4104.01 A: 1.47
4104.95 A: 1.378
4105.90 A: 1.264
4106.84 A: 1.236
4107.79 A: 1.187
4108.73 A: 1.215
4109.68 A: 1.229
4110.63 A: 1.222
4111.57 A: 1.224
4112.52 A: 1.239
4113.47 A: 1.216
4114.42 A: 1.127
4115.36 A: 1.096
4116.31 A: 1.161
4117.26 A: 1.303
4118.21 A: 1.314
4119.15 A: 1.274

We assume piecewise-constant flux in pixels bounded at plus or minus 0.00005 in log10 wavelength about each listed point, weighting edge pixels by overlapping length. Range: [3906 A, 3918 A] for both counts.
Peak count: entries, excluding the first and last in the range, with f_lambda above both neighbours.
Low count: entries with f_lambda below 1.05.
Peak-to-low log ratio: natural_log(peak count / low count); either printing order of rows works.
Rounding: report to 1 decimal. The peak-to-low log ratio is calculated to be -1.8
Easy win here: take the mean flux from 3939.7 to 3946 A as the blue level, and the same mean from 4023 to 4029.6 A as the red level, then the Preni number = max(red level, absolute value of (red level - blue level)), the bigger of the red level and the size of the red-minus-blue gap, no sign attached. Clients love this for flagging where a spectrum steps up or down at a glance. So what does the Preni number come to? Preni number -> 1.36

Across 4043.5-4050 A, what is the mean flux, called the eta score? 1.25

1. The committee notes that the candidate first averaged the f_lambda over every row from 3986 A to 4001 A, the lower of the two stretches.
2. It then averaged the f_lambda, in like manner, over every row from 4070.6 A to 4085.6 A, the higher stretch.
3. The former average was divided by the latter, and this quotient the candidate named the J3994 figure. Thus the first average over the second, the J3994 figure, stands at 0.9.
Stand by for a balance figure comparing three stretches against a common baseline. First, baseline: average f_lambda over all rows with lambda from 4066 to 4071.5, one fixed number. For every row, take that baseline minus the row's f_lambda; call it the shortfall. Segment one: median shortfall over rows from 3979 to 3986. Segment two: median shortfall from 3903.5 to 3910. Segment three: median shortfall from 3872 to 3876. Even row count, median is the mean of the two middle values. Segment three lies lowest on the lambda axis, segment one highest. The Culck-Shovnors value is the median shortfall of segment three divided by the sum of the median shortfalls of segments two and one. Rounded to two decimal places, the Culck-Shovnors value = 0.86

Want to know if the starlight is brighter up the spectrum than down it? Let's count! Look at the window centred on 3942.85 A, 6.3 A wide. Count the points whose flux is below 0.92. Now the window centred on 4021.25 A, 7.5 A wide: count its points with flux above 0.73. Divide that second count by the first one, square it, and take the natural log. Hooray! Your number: 0.3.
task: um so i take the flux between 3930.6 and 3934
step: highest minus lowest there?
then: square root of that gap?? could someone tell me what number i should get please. 0.25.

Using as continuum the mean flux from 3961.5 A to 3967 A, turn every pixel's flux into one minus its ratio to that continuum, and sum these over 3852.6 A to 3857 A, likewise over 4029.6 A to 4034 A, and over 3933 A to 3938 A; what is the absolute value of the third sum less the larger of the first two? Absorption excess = 1.1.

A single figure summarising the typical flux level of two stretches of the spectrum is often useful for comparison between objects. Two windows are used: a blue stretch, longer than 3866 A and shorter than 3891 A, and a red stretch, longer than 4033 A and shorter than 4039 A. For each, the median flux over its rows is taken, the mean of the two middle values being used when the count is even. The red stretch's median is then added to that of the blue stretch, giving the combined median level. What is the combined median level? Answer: 1.9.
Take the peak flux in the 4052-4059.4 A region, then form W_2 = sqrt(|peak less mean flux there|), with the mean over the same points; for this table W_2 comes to 0.40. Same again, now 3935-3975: 0.58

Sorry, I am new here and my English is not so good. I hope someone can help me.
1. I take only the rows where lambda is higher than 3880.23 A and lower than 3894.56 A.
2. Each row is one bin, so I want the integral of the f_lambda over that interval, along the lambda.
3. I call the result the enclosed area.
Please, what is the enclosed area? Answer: 10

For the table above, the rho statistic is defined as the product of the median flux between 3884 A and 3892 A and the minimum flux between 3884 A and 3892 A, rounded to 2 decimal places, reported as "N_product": 0.41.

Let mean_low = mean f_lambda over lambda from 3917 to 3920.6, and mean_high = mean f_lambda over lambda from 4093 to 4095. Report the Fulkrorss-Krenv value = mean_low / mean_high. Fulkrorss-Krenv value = 0.68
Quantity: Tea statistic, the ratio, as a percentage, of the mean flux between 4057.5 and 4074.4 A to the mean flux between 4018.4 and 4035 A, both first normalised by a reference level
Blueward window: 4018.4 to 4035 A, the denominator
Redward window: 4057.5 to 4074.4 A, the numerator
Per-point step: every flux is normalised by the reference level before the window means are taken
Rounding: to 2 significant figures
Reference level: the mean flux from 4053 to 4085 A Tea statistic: 97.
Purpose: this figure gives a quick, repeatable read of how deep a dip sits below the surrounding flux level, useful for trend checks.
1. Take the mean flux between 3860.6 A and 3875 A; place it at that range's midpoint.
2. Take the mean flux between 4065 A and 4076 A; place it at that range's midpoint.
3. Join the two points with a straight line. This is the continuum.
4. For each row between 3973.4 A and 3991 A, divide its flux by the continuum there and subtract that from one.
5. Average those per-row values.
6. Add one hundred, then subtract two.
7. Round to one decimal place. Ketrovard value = 98.1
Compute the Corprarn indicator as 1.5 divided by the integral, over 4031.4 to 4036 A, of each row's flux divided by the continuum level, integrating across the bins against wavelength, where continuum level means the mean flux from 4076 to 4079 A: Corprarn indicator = 0.3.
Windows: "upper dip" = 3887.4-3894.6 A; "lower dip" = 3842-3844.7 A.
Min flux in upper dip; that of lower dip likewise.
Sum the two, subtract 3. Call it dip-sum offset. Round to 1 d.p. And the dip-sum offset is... -1.7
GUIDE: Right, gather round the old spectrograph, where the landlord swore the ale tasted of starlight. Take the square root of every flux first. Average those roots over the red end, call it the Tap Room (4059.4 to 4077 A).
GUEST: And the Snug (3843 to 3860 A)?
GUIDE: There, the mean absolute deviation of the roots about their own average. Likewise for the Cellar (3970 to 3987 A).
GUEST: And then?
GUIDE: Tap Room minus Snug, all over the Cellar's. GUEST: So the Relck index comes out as 12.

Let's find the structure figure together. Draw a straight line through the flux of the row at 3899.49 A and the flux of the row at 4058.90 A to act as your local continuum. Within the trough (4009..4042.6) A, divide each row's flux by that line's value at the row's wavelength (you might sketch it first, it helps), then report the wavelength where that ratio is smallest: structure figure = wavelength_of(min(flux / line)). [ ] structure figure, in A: 4035.60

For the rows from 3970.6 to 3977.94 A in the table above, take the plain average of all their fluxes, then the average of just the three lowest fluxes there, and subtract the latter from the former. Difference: 0.11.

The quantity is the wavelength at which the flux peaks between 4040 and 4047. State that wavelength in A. 4042.11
